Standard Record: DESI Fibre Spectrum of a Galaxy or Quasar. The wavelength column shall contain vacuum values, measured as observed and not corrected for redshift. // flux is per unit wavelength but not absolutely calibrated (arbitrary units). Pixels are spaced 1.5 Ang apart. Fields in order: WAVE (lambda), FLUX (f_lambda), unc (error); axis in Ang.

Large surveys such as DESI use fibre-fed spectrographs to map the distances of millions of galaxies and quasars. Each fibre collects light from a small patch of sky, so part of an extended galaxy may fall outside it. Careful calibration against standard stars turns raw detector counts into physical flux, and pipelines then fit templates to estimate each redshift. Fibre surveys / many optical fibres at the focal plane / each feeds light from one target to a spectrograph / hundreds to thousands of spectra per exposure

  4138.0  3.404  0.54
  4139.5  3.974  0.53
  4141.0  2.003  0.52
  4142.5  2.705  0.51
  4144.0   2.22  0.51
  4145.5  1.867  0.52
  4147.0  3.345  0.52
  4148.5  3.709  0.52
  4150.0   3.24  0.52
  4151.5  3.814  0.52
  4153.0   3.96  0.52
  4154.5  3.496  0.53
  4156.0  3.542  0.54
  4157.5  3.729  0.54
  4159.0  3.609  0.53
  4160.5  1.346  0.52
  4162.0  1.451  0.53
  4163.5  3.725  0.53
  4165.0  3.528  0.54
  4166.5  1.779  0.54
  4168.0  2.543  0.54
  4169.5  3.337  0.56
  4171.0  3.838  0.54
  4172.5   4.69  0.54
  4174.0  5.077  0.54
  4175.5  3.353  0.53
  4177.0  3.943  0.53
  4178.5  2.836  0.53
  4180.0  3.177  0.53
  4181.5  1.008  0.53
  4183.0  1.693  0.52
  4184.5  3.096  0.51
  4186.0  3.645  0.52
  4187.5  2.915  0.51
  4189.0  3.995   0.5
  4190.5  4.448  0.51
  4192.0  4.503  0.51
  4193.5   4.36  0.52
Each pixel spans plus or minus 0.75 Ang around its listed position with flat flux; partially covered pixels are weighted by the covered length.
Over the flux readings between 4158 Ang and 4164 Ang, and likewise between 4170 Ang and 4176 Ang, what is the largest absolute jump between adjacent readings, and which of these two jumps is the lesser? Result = 1.7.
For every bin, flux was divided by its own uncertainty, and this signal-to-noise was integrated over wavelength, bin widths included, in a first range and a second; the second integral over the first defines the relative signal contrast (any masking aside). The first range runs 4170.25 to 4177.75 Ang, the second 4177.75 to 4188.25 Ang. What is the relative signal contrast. 0.91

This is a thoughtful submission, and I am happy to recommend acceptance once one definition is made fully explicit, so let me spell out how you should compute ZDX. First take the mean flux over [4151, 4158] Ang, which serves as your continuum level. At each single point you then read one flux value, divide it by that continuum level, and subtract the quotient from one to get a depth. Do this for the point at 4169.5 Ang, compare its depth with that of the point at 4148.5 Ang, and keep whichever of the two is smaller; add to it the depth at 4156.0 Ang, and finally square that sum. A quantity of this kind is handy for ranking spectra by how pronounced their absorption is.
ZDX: 0.00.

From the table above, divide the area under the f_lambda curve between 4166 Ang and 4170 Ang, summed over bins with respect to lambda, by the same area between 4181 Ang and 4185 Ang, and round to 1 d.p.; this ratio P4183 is 1.3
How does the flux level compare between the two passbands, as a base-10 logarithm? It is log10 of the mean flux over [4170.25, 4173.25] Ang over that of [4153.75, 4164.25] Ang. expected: 0.15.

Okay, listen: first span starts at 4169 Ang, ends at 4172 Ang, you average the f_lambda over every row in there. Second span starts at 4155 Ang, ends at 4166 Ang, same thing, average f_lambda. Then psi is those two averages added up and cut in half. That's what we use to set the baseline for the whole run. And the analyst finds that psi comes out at 3.3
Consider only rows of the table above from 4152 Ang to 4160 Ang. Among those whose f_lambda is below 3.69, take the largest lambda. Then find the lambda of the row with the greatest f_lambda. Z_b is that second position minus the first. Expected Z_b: -6.0 Ang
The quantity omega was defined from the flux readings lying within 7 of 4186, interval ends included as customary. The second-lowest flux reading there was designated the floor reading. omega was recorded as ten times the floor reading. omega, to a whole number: 17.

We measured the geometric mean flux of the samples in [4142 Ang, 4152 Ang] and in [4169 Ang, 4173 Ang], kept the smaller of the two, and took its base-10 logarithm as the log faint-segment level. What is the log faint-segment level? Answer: 0.462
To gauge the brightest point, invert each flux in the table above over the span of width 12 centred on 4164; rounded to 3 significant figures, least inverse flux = 0.268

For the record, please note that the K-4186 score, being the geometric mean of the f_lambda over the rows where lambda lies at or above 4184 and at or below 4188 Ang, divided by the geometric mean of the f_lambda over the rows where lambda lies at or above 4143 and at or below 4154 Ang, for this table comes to 1.05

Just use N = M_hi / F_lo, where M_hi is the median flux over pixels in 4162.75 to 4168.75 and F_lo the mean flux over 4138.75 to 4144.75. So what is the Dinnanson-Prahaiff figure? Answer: 1.1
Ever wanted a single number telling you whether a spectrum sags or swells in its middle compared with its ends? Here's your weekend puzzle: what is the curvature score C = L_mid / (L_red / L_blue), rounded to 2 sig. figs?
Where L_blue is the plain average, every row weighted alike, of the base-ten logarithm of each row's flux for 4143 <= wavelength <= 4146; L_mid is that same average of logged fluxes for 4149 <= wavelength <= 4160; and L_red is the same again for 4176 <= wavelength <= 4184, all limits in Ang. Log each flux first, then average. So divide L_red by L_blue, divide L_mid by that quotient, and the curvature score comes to 0.48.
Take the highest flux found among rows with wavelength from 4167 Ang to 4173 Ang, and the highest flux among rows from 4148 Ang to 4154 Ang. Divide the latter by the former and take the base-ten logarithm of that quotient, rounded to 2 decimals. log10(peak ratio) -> -0.07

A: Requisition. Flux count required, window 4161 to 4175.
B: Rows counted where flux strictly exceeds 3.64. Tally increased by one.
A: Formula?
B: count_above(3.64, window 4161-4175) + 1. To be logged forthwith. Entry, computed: 5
